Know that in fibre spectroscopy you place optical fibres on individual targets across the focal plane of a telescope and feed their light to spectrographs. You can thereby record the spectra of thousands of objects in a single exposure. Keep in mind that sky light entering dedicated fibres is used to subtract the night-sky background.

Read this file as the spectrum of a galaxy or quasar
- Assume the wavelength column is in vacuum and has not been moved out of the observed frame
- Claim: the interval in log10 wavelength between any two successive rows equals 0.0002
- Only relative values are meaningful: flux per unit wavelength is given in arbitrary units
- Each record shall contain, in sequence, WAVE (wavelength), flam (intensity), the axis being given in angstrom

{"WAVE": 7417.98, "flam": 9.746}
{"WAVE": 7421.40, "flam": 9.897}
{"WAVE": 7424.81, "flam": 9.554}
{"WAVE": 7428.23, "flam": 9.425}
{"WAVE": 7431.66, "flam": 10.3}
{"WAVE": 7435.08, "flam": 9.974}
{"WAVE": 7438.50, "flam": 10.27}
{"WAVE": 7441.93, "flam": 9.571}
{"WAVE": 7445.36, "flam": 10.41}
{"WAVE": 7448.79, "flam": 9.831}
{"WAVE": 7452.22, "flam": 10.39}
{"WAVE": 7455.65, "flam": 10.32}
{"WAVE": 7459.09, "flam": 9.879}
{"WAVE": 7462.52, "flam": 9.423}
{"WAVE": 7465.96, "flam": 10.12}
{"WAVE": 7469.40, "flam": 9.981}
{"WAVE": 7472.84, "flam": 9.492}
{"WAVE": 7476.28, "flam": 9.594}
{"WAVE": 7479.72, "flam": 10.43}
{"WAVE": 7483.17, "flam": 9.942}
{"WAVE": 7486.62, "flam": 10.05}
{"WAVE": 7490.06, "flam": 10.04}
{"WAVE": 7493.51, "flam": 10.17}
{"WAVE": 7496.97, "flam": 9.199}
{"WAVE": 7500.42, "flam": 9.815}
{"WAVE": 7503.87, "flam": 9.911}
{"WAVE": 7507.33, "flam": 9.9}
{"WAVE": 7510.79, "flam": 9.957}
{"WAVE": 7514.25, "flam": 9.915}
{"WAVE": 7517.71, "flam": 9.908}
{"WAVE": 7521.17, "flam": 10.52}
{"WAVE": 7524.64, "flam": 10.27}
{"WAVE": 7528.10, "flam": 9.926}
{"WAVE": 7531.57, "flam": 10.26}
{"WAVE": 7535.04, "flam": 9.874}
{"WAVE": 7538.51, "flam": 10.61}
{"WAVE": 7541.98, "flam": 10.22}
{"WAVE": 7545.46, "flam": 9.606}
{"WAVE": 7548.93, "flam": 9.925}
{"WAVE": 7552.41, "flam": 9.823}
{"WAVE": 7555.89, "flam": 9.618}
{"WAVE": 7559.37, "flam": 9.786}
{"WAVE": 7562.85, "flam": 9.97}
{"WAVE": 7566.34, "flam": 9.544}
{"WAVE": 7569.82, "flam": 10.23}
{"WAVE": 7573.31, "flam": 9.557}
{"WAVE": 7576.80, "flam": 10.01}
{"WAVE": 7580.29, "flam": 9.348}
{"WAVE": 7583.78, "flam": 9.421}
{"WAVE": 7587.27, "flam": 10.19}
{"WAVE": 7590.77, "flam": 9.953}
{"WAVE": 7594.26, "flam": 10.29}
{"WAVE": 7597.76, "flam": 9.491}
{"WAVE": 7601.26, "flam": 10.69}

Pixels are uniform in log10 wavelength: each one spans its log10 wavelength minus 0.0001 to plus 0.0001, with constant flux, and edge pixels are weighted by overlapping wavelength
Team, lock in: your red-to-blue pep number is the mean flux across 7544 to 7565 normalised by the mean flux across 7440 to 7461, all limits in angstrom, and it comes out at 0.97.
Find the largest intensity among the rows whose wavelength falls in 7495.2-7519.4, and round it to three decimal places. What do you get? 9.957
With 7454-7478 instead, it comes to 10.320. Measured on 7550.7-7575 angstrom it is 10.230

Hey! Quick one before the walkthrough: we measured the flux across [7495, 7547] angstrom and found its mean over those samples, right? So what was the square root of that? 3.16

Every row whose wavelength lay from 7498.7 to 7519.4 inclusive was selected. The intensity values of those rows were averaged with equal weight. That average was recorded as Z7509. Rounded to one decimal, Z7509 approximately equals 9.9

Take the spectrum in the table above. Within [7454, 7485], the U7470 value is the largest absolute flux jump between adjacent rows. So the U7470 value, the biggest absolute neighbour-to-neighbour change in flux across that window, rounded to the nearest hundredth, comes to 0.84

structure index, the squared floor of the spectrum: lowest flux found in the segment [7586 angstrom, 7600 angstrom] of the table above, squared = 90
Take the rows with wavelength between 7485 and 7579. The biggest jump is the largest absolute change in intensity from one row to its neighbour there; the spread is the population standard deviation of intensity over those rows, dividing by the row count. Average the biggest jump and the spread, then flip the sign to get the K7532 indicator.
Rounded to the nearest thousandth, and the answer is -0.634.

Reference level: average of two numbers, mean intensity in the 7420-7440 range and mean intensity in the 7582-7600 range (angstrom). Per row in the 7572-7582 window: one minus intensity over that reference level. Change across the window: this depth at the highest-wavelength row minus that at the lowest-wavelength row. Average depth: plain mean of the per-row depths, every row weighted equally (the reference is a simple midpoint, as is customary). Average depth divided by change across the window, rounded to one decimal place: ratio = 1.2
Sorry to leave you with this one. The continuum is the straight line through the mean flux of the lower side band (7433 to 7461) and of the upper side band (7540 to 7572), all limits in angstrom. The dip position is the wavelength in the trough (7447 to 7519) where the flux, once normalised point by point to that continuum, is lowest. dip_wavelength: 7496.97 angstrom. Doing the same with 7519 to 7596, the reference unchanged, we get 7580.29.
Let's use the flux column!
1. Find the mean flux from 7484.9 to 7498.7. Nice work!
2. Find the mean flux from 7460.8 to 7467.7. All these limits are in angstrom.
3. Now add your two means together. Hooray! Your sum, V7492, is 19.6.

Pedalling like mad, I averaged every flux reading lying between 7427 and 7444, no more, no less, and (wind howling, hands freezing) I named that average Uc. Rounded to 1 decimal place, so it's 9.9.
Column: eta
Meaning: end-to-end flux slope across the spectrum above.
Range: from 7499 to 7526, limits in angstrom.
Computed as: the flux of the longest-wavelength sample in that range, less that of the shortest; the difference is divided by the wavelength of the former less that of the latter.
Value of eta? 0.019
